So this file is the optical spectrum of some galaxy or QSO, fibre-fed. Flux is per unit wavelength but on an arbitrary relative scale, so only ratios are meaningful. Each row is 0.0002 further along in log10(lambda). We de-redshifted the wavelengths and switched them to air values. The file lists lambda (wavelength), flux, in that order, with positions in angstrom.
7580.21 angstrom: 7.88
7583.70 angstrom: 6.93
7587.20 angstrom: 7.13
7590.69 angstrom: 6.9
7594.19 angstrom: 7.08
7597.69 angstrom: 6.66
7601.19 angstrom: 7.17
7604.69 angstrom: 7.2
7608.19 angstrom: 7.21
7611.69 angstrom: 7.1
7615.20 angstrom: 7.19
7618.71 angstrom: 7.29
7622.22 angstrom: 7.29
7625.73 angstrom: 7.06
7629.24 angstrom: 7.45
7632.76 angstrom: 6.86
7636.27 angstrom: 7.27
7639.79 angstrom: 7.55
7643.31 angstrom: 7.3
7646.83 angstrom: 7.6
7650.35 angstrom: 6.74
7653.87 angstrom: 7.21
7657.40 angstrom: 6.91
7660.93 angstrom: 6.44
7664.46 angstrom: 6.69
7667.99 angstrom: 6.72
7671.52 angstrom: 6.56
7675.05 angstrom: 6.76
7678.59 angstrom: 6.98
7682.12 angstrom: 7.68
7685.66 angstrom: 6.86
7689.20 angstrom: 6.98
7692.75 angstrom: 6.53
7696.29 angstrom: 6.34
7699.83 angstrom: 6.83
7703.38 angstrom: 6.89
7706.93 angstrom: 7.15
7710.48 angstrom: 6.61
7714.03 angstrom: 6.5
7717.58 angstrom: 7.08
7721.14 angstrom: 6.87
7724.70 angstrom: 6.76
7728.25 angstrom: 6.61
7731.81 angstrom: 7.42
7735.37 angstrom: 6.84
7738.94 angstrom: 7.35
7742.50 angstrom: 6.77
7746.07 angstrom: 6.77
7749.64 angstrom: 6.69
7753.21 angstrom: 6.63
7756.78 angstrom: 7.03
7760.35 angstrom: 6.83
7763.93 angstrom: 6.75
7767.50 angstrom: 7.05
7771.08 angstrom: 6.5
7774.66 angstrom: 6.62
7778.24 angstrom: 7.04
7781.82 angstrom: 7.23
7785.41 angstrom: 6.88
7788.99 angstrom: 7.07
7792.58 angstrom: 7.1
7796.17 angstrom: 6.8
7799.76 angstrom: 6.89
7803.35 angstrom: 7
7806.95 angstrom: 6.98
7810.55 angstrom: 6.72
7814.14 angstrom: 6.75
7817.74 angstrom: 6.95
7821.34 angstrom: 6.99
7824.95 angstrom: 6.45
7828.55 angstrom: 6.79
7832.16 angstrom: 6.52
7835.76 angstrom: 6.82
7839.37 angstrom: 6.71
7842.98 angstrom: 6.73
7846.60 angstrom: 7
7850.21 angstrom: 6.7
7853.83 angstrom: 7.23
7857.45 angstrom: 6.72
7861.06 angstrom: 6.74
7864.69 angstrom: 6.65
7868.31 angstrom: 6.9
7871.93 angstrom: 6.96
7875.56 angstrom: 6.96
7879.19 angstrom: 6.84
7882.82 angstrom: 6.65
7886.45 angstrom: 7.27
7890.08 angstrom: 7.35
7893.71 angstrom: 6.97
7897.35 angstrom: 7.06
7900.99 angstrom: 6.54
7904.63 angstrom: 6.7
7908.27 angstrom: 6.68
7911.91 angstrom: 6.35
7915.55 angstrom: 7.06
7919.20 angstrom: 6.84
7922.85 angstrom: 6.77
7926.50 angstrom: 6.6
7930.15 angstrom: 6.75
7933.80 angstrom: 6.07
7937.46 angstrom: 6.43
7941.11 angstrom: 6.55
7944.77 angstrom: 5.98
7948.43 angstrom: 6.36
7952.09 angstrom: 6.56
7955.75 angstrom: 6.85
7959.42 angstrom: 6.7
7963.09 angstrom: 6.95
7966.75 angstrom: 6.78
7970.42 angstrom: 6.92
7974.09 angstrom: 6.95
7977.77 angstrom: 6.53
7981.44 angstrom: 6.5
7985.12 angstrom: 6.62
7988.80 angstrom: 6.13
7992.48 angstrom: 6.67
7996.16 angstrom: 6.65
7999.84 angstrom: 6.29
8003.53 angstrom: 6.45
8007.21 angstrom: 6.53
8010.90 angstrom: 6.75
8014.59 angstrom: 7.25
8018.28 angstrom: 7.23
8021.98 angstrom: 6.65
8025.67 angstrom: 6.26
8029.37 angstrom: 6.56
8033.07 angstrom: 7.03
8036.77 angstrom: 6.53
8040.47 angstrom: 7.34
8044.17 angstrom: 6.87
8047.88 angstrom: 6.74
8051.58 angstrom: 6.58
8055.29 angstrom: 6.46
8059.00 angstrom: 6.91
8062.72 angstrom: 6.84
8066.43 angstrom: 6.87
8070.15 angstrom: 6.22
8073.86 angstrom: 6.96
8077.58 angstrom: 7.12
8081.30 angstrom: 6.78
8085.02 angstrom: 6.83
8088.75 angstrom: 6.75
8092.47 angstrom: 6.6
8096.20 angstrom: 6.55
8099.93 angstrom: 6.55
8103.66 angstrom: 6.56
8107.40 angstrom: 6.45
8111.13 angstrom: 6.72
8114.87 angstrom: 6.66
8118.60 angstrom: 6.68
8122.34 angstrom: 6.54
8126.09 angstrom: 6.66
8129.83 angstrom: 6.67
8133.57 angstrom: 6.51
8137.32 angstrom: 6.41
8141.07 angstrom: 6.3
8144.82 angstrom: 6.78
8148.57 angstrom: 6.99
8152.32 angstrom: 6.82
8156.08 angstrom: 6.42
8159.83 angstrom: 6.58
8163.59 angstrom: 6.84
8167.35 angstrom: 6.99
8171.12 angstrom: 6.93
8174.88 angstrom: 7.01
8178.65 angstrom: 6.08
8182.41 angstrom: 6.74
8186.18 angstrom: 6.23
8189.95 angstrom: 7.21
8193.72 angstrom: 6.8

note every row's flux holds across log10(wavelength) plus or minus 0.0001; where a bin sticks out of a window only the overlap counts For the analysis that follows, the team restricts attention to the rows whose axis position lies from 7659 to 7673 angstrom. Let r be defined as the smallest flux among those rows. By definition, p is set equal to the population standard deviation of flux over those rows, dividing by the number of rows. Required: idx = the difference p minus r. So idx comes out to -6.3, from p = 0.11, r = 6.44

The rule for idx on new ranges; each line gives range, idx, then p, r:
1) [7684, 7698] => -6.1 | 0.26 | 6.34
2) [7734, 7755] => -6.4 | 0.24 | 6.63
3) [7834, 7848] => -6.6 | 0.11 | 6.71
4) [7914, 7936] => -5.8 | 0.31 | 6.07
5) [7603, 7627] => -7.0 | 0.08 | 7.06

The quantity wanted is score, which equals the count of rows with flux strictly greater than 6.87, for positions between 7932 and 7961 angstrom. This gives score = 0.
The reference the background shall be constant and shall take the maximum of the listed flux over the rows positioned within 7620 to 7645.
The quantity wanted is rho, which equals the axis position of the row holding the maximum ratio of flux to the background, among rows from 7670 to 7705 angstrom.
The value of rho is 7682.12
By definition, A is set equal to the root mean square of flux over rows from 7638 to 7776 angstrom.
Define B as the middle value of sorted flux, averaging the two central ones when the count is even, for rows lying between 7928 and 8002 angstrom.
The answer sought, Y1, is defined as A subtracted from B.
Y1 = -0.3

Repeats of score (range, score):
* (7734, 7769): 3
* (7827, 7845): 0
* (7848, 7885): 4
